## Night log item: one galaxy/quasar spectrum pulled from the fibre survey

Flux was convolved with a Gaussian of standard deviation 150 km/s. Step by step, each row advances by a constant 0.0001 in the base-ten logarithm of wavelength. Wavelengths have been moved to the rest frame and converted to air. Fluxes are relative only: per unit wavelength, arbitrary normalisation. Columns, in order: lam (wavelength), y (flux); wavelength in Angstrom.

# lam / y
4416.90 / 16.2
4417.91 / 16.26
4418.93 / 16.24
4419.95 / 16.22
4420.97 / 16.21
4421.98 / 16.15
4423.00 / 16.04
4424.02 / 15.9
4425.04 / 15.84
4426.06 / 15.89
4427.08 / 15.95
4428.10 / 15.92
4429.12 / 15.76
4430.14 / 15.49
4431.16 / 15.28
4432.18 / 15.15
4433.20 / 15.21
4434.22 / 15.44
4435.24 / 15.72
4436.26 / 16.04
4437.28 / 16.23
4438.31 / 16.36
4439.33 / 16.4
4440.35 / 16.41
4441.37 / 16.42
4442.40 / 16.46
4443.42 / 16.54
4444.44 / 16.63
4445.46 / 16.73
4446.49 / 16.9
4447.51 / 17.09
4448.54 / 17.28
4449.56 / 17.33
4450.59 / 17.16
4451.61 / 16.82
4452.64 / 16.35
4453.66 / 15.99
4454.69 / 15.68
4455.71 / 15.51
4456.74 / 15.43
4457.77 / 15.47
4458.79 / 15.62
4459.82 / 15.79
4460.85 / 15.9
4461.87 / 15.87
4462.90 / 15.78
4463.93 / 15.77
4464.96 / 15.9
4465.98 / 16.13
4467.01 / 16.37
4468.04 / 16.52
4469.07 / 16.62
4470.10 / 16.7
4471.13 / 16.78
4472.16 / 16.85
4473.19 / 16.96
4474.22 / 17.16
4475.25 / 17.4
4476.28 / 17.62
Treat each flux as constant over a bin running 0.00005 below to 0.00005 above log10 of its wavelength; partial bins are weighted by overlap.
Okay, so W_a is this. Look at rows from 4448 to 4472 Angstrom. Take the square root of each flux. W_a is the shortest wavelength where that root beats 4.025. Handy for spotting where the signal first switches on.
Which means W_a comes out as 4448.54 Angstrom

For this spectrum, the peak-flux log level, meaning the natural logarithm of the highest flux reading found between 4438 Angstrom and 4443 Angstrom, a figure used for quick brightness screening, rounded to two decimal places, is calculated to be 2.80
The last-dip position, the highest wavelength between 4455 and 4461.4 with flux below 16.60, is 4460.85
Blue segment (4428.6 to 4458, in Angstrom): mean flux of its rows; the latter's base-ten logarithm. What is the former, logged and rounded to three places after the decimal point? 1.209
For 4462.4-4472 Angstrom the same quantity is 1.212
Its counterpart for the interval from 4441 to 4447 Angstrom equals 1.220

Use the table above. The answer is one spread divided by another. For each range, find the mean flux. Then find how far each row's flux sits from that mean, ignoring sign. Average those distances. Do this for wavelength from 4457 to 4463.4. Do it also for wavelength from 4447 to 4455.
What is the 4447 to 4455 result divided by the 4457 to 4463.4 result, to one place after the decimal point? 4.1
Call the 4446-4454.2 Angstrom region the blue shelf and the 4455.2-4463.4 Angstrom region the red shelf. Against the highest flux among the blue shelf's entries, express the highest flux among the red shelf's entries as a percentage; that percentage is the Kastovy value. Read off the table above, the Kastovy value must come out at 92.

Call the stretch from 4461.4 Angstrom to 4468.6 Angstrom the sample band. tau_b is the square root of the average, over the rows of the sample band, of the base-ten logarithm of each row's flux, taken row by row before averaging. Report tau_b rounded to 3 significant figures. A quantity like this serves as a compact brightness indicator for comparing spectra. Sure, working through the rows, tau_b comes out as 1.10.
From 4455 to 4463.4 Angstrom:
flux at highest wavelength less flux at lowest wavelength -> 0.3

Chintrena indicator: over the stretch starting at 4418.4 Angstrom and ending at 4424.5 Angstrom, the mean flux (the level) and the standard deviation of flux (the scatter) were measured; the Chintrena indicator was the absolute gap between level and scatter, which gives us 16.0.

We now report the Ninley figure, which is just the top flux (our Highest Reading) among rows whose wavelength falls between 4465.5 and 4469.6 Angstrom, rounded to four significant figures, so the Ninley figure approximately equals 16.62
